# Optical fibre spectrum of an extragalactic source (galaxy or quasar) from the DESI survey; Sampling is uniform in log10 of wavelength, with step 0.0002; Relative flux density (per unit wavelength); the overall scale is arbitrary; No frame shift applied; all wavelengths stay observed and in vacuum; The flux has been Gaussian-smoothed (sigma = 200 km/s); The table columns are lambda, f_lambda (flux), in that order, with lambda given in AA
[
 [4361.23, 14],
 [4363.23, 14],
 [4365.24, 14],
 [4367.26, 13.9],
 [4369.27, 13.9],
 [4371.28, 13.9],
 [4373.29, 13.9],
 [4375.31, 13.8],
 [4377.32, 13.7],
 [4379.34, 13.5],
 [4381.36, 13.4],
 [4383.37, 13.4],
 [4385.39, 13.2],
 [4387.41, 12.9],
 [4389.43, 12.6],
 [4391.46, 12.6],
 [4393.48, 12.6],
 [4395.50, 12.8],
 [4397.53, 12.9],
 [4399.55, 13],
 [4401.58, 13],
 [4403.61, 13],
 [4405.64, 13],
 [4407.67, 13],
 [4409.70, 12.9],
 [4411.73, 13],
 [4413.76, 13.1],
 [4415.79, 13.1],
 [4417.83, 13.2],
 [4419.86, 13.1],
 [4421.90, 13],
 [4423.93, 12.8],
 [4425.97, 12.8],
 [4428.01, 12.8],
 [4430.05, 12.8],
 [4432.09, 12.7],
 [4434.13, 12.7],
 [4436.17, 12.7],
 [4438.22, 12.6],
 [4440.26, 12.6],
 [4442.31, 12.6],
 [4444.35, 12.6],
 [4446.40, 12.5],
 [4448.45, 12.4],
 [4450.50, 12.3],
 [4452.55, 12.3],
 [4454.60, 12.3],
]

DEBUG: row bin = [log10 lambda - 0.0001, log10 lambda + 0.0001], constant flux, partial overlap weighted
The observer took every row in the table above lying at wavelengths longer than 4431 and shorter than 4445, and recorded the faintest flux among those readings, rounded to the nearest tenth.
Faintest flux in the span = 12.6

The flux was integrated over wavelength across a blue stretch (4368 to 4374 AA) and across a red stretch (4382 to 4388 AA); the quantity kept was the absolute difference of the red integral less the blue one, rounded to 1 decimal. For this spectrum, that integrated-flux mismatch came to 4.2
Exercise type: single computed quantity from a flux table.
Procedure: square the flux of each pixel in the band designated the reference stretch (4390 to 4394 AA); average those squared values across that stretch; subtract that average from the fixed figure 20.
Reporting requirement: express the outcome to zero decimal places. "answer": -139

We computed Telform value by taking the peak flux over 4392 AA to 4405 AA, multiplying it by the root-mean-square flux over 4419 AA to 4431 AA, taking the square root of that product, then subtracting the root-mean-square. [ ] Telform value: 0.1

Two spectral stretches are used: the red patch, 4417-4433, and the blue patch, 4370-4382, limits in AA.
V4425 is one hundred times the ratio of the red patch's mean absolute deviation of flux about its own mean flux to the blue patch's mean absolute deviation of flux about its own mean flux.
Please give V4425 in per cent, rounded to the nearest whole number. 90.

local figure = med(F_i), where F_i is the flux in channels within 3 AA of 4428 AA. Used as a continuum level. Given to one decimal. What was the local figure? 12.8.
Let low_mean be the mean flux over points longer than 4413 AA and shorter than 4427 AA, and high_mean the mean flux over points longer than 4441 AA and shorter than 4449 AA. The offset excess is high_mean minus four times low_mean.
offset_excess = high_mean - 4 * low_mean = -39.5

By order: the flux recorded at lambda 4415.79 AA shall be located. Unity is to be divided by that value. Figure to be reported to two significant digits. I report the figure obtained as 0.076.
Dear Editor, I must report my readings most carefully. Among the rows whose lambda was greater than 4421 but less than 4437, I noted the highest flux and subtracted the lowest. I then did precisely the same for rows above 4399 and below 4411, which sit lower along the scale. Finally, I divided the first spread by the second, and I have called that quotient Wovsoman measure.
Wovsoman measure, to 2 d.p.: 3.00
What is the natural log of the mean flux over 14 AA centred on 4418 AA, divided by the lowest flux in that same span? 0.019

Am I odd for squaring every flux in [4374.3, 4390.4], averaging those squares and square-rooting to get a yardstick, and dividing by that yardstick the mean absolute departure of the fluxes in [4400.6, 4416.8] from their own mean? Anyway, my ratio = 0.0033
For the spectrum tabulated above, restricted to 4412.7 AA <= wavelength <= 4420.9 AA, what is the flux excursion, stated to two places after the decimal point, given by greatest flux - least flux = 0.10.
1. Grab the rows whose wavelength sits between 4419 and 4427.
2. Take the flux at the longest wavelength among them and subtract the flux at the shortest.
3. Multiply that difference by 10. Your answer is -3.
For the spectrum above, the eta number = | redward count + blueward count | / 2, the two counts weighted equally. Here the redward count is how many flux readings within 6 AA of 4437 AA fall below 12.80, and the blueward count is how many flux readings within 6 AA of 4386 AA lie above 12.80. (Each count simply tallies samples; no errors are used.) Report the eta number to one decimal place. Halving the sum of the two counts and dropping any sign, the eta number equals 5.0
